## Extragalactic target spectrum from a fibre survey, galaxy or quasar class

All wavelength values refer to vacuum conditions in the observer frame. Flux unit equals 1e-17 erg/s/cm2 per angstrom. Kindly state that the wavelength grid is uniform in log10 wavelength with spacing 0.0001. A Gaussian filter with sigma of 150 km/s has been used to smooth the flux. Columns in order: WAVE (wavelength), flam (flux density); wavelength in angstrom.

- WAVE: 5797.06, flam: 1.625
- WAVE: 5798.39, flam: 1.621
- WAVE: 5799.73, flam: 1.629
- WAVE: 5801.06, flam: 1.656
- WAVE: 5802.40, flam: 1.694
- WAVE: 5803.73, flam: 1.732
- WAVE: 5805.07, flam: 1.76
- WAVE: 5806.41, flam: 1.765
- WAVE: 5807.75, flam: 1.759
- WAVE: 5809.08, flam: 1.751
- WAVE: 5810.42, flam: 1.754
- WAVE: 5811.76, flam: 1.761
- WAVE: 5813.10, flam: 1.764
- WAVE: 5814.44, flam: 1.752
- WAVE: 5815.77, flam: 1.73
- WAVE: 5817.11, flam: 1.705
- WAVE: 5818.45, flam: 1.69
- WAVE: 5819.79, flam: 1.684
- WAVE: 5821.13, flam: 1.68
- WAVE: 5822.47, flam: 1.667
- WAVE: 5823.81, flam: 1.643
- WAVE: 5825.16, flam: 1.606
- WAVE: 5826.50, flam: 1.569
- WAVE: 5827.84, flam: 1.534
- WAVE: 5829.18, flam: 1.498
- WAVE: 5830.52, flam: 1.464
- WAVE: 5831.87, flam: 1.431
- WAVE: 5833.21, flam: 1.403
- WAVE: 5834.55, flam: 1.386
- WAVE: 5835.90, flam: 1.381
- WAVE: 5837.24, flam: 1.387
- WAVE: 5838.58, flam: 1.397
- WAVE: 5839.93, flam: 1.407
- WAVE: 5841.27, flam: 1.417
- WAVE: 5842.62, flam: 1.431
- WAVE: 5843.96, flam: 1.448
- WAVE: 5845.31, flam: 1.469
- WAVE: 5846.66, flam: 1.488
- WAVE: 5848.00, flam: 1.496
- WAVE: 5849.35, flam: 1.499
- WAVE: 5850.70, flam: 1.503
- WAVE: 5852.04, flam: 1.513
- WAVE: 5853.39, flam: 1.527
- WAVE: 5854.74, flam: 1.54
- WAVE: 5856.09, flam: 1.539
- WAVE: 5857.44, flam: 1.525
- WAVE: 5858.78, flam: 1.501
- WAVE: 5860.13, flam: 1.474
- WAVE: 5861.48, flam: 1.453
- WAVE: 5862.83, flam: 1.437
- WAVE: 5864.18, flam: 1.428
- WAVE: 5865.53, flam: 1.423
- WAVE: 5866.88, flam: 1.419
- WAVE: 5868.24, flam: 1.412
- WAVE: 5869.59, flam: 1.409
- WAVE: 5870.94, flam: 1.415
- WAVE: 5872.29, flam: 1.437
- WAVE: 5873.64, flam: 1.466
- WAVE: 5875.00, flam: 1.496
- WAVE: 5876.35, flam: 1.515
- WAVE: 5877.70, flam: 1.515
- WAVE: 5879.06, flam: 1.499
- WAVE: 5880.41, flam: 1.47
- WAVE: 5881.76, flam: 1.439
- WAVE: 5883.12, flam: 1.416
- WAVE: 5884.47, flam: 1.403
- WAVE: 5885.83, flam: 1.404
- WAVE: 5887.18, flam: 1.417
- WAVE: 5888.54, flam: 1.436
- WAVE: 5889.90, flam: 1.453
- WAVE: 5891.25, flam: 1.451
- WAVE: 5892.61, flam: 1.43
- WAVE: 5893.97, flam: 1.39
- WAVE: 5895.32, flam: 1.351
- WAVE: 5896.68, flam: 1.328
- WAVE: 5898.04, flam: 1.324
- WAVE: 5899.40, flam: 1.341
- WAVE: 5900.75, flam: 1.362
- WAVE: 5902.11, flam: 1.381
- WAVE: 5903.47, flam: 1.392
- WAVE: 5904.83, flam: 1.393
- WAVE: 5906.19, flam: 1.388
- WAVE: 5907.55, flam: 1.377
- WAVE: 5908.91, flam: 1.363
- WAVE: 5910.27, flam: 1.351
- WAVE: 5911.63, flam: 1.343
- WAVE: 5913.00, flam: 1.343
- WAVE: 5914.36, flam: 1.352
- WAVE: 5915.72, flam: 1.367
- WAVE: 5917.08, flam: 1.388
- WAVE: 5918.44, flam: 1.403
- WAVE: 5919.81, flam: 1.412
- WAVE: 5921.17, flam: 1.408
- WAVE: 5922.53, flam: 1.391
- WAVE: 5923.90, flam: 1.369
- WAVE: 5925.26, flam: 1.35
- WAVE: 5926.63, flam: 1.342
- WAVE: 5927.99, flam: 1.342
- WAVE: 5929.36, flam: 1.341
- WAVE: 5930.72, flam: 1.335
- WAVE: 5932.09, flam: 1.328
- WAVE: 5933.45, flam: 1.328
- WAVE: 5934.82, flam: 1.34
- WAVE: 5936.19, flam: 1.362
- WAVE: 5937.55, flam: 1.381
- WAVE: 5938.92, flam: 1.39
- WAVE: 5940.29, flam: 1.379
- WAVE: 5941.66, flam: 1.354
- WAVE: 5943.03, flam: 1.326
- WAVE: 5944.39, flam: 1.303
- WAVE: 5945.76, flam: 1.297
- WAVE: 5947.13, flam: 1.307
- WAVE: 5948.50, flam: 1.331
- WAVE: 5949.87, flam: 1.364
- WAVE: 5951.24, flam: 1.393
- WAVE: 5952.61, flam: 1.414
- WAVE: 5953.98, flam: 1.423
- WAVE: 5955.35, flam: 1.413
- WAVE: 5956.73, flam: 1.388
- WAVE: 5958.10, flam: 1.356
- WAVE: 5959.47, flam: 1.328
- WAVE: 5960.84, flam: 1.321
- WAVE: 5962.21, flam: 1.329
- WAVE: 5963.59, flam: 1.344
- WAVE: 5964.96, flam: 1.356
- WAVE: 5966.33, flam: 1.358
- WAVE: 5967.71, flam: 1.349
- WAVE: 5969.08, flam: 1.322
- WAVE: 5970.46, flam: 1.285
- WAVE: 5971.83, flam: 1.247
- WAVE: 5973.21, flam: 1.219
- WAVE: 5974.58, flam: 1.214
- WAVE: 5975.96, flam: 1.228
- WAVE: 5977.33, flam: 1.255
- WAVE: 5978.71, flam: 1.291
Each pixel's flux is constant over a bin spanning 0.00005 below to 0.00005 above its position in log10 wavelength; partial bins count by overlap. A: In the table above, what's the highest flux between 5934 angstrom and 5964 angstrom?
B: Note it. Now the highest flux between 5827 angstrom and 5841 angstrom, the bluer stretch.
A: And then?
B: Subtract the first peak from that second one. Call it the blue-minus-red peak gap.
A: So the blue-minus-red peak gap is 0.11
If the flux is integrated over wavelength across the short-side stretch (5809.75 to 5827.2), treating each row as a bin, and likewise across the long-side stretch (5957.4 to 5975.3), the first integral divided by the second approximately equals 1.26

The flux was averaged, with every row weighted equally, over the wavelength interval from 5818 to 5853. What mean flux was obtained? 1.50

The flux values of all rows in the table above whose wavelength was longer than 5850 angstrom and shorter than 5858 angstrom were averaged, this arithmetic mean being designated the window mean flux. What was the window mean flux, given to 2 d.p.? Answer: 1.52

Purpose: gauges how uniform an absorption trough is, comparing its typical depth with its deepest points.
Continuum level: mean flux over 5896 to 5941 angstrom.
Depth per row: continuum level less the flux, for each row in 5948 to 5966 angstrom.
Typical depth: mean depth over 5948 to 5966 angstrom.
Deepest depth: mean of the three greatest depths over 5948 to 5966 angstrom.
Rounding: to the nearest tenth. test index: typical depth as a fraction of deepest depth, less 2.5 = -2.6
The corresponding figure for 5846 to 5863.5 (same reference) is -1.0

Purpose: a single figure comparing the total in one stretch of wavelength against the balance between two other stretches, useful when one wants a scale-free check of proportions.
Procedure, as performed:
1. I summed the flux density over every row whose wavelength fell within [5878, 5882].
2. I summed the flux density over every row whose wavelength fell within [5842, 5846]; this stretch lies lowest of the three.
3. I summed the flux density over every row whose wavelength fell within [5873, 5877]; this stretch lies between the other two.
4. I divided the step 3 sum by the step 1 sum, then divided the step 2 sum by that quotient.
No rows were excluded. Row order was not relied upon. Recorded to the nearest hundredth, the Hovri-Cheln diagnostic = 4.28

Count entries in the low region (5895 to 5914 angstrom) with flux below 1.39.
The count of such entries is 12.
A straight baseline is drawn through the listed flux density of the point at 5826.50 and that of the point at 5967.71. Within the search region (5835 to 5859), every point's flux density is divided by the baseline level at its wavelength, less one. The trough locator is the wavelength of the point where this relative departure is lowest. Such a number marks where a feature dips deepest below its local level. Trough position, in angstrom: 5835.90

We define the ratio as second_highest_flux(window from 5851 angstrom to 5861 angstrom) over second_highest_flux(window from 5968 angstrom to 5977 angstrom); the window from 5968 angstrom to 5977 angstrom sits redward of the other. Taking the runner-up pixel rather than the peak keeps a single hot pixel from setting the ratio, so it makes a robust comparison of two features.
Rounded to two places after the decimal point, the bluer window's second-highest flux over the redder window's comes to 1.20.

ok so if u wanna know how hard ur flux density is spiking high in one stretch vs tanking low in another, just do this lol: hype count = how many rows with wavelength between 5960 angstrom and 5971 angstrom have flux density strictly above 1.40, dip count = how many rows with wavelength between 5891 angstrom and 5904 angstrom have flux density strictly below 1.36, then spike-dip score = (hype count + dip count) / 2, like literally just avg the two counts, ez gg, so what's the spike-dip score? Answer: 2.00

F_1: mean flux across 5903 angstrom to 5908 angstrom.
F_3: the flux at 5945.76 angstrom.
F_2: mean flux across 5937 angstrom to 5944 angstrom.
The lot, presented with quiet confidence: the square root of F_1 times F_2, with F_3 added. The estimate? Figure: 2.7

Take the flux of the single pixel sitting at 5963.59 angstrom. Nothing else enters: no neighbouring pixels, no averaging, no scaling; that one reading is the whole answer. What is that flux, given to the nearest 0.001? 1.344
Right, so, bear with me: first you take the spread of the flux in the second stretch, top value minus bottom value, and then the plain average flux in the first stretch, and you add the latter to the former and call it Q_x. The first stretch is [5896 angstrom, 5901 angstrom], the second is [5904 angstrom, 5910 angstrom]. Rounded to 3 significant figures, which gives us 1.37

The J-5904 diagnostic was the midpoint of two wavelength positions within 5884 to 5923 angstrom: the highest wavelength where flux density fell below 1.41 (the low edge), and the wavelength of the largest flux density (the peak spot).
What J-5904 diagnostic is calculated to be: 5906.2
